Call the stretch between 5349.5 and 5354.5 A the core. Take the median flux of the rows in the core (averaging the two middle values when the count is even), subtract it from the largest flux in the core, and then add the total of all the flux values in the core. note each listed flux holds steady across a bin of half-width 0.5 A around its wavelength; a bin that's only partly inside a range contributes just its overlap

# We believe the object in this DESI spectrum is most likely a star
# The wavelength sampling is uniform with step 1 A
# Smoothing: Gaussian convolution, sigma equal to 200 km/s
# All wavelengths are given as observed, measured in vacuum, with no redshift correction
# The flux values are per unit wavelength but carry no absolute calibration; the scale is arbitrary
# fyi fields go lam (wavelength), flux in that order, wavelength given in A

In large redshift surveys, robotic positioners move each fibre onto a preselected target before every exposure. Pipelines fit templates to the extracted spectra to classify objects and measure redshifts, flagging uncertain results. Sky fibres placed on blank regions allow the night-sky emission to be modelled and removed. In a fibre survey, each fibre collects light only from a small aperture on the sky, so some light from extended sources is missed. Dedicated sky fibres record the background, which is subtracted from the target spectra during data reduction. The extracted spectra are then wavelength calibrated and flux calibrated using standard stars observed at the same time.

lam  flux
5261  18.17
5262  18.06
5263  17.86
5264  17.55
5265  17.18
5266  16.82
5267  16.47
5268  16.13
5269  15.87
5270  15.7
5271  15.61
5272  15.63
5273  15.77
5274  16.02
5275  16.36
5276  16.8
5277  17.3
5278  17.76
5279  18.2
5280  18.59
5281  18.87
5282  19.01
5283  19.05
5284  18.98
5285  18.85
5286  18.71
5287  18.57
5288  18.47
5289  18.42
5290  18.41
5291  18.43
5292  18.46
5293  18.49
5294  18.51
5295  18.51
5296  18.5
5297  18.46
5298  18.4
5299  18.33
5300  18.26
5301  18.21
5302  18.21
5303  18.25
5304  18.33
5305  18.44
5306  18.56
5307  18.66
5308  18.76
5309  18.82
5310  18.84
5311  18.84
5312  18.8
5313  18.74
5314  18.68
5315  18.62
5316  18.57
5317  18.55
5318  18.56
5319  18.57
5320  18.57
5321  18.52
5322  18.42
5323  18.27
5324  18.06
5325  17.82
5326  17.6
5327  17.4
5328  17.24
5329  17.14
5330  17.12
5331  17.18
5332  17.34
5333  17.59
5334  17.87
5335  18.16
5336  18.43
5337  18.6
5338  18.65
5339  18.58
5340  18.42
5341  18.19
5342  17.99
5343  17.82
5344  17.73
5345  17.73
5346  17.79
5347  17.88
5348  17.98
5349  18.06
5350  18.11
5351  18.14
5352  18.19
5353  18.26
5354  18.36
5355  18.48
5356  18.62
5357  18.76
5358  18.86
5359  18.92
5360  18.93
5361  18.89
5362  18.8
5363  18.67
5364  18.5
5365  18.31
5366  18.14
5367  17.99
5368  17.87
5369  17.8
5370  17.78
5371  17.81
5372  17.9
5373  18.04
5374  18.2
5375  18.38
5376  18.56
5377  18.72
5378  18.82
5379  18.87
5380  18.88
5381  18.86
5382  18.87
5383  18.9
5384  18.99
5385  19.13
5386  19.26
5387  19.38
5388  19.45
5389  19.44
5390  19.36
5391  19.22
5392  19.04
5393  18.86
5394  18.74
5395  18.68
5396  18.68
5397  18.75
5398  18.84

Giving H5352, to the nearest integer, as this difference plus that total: 91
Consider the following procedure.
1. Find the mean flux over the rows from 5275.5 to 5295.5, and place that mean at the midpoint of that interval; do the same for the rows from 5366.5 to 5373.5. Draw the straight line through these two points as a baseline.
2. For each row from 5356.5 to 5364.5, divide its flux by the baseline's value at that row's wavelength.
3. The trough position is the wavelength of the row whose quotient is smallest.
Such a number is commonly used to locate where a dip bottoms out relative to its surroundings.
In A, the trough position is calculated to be 5364 A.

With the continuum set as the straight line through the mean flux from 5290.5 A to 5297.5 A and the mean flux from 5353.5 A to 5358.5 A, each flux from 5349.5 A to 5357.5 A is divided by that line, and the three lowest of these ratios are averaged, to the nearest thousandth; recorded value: 0.975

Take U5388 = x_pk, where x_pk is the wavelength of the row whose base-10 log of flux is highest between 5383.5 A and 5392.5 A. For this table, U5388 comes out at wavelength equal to 5388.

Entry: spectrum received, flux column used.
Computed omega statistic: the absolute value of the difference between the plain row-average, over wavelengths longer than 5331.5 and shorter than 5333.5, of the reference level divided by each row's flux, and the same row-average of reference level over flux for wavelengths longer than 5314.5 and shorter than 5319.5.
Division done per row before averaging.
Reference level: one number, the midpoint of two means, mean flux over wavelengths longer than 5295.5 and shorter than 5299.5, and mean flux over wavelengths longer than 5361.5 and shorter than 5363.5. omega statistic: 0.064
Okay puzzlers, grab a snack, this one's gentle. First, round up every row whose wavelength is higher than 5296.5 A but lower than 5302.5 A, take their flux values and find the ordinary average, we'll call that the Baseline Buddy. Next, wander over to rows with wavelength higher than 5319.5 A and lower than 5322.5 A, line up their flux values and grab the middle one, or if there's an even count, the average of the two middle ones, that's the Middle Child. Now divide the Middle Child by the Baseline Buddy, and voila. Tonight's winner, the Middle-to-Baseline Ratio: 1.01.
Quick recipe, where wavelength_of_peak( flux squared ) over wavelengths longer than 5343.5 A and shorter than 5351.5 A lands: 5351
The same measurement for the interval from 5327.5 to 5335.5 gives 5335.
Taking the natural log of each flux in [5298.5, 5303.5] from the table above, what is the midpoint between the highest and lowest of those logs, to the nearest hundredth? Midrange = 2.91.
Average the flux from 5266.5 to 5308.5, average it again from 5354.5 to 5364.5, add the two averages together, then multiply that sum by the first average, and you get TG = 655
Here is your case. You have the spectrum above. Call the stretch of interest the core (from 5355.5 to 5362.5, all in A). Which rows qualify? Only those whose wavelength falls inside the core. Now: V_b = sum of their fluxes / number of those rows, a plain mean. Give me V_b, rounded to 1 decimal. 18.8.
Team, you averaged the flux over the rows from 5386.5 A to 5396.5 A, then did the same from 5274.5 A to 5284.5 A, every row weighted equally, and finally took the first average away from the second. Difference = -1.0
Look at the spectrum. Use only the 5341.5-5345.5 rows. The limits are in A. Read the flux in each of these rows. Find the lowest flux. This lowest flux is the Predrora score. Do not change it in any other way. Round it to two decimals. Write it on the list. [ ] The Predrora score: 17.73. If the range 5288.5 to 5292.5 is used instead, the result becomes 18.41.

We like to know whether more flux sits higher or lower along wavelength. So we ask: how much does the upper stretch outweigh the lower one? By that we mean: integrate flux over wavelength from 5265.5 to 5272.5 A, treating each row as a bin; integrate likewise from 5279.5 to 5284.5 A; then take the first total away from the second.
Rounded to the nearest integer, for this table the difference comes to -18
